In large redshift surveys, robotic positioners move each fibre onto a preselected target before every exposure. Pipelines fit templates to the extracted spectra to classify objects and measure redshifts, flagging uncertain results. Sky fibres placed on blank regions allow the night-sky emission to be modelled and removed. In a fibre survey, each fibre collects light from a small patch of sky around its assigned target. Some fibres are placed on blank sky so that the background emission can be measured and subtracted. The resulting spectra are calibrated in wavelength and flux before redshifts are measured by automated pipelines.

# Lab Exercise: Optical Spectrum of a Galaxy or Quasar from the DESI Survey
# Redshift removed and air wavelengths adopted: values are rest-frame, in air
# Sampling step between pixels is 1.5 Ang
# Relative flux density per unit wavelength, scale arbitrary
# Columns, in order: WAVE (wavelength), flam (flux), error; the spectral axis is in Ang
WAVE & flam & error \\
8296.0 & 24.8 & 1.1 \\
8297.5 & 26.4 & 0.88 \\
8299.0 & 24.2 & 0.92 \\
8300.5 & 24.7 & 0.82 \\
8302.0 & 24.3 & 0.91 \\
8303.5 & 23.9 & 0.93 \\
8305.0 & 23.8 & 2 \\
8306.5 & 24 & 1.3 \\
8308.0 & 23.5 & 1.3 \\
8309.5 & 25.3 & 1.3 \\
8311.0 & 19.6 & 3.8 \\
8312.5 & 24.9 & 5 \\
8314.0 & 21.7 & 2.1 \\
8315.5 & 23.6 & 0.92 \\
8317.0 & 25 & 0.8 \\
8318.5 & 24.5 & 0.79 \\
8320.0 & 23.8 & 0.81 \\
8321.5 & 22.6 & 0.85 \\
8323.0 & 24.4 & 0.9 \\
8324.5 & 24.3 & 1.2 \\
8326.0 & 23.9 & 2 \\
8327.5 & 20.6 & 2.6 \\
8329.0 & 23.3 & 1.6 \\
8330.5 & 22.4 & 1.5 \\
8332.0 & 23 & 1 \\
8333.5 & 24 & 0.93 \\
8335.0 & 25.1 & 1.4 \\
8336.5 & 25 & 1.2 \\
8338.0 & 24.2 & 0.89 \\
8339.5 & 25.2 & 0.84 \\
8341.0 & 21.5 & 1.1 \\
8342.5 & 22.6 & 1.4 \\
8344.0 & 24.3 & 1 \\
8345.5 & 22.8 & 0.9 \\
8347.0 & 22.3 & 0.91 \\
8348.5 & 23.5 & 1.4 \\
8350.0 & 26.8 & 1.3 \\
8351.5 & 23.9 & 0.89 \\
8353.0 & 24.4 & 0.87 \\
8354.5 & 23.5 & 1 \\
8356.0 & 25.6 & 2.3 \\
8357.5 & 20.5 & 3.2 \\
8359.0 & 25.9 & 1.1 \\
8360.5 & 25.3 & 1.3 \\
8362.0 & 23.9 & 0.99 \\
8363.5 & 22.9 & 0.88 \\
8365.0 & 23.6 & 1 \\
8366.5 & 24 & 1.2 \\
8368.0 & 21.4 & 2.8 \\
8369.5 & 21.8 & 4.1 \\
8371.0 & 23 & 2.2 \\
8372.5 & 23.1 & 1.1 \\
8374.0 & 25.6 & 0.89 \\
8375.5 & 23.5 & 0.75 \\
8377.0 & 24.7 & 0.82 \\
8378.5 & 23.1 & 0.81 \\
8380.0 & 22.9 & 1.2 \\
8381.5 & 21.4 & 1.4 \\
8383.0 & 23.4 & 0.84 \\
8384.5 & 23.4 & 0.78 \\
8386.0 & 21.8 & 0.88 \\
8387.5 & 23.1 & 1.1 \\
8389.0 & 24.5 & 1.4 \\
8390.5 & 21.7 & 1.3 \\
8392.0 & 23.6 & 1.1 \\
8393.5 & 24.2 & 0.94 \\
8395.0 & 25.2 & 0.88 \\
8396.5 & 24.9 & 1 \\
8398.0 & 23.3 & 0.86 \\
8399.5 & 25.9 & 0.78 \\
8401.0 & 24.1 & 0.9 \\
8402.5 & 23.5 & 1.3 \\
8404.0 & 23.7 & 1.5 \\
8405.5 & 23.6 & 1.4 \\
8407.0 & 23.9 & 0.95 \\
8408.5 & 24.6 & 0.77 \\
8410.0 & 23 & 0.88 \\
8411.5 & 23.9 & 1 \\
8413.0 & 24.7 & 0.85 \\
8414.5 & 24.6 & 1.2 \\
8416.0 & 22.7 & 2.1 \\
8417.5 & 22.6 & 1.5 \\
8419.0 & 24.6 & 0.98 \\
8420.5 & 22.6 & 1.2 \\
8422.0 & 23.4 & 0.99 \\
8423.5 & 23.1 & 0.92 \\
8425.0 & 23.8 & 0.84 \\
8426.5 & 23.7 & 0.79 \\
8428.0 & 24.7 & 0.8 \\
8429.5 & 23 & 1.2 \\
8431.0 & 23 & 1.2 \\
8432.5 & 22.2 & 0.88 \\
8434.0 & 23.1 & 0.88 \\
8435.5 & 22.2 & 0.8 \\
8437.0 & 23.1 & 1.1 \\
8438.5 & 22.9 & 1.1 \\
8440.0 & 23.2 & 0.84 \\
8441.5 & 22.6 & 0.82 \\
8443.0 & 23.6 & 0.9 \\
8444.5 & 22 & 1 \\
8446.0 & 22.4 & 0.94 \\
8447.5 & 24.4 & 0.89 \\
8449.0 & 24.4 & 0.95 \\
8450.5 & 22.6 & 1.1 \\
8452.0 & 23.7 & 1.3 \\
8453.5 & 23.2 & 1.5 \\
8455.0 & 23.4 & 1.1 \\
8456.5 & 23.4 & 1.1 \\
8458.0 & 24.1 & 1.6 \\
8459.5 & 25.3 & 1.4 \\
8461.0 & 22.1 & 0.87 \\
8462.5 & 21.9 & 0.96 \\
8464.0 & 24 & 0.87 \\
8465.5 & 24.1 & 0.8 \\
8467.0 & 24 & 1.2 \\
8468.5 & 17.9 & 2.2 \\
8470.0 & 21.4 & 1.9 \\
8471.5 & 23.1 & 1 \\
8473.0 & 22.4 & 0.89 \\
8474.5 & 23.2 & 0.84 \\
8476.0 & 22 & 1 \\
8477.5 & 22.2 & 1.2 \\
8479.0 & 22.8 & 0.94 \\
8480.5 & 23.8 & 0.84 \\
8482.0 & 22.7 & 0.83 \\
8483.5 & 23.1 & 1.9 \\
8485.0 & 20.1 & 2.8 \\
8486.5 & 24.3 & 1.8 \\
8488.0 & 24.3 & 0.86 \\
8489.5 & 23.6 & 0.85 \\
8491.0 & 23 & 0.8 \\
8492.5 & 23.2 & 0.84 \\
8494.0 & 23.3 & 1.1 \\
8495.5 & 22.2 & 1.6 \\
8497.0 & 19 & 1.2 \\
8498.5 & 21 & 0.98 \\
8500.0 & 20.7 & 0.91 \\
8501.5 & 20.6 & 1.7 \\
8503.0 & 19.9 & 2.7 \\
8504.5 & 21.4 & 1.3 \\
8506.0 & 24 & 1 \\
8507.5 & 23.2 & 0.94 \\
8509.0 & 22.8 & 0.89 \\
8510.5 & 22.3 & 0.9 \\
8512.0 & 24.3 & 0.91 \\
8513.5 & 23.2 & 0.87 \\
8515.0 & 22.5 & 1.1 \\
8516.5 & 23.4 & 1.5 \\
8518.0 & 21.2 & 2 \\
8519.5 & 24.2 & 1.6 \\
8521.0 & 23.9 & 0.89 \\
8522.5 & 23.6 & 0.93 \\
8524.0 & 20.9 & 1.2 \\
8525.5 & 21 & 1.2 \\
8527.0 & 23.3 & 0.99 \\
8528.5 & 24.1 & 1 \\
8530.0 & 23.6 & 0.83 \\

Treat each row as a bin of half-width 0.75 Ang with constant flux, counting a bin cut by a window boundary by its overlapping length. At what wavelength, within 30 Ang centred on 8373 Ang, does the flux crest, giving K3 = 8359.0 Ang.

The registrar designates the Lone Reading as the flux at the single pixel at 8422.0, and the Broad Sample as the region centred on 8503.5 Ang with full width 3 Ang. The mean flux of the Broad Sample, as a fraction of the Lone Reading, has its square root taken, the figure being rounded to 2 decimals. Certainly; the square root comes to 0.94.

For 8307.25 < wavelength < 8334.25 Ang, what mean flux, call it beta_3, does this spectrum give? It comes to 23.4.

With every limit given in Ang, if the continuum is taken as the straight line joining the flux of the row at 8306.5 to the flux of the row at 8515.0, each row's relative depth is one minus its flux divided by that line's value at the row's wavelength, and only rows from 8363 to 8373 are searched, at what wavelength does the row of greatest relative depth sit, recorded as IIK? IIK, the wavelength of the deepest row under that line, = 8368.0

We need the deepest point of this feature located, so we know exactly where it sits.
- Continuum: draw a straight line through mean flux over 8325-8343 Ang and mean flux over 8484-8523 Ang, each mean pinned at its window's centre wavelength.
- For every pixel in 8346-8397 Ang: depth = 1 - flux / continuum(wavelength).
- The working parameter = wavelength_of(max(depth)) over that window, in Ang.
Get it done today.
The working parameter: 8357.5 Ang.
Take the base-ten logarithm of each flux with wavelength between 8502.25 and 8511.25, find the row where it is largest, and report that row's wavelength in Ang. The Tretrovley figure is 8506.0 Ang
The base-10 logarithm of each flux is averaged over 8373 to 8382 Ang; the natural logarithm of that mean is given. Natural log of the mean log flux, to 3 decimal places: 0.316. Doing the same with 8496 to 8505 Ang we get 0.270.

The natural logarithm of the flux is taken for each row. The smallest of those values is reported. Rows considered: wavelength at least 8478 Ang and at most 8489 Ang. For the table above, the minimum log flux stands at 3.00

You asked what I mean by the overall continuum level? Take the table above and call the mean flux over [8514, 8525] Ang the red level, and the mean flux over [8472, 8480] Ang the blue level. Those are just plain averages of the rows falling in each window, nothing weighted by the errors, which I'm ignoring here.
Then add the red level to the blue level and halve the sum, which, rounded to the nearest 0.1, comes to 22.7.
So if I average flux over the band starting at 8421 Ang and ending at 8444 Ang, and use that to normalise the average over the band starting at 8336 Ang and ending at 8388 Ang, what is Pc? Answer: 1.016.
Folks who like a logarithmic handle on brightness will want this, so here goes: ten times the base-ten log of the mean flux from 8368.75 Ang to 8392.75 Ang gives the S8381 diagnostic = 13.6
